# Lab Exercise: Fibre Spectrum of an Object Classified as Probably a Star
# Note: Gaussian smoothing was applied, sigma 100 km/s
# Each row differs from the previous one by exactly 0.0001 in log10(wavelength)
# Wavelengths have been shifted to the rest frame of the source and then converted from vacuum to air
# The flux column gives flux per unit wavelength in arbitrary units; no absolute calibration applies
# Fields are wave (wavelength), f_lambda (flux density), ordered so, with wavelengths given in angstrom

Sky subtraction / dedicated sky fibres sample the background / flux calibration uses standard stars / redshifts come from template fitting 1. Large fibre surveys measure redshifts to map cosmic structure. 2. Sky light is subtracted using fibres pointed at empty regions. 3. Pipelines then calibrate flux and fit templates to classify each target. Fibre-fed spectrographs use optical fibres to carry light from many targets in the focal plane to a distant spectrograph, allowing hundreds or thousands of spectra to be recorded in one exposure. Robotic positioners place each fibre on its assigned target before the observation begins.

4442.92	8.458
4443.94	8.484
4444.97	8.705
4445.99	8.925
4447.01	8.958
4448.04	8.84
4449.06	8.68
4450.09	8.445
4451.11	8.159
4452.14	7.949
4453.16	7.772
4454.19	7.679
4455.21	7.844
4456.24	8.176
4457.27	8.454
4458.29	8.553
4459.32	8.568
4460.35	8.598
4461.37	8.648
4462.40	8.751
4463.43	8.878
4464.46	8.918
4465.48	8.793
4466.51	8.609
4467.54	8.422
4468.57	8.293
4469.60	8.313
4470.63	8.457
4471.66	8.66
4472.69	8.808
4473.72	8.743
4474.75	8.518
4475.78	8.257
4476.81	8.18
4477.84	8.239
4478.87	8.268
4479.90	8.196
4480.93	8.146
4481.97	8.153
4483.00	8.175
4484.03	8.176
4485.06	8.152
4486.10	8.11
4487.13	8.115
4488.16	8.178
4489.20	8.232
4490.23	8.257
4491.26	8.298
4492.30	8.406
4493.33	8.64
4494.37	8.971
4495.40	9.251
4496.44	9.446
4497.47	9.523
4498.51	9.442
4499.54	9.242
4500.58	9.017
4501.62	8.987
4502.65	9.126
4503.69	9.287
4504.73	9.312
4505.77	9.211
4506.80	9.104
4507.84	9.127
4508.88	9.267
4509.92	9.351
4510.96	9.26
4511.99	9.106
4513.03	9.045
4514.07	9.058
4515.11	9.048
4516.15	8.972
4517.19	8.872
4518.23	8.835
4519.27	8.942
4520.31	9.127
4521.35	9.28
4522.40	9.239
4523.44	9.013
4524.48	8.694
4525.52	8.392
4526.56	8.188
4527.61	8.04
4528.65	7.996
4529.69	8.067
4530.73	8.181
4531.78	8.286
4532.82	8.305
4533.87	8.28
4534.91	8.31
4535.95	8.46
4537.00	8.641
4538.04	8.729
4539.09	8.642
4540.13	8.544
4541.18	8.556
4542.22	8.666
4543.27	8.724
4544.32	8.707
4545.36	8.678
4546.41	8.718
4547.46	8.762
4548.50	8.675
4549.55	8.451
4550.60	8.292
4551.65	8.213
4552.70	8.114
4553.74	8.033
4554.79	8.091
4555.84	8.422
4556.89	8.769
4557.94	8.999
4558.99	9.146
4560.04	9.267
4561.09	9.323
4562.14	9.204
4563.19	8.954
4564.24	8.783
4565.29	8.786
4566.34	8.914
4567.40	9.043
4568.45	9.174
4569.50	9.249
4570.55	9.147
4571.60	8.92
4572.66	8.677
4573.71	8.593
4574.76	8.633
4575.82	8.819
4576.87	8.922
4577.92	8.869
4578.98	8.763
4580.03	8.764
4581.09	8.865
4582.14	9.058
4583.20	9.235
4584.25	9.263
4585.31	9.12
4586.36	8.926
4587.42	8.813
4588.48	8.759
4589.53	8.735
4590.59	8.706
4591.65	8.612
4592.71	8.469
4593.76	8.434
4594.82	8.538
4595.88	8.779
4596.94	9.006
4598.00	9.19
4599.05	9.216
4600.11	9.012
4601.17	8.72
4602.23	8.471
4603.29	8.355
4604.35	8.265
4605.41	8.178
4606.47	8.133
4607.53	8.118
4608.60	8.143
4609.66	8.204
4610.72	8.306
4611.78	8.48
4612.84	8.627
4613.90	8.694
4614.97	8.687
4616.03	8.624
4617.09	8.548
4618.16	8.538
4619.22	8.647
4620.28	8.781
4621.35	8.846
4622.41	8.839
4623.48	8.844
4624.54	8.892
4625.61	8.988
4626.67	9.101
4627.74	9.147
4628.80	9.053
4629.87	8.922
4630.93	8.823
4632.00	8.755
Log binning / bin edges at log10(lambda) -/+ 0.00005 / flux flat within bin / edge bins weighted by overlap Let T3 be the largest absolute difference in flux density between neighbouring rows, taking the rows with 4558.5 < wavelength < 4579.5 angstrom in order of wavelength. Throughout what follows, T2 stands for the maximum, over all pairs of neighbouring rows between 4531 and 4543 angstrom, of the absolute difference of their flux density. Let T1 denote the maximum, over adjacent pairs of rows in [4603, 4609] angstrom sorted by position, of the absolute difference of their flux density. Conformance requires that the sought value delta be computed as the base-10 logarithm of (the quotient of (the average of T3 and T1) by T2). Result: -0.03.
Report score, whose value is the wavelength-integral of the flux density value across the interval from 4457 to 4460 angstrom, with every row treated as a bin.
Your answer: 25.6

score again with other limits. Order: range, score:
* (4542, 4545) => 26.1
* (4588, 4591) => 26.2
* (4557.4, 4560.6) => 29.2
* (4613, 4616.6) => 31.2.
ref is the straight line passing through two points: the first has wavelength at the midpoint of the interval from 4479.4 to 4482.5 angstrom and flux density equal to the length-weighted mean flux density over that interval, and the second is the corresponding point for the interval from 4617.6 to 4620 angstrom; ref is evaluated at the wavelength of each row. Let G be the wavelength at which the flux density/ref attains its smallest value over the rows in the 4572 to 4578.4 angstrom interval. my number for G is 4573.71 angstrom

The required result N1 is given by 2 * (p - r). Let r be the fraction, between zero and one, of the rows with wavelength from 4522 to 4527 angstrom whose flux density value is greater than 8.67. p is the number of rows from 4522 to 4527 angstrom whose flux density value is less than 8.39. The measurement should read 1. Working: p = 1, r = 0.6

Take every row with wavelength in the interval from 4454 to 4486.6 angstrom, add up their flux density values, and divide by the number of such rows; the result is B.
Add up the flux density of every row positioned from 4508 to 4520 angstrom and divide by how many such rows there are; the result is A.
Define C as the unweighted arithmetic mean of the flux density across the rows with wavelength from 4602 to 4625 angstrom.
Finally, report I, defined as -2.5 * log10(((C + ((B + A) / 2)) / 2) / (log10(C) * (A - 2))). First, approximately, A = 9.07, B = 8.40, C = 8.51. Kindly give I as -0.29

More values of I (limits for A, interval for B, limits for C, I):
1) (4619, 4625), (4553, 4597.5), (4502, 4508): -0.34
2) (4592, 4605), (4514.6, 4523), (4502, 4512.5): -0.36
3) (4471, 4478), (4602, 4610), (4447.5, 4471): -0.36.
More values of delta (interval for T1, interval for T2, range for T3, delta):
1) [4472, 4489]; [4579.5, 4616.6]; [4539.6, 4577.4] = 0.02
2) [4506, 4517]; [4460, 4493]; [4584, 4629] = -0.07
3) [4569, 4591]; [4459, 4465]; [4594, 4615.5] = 0.32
